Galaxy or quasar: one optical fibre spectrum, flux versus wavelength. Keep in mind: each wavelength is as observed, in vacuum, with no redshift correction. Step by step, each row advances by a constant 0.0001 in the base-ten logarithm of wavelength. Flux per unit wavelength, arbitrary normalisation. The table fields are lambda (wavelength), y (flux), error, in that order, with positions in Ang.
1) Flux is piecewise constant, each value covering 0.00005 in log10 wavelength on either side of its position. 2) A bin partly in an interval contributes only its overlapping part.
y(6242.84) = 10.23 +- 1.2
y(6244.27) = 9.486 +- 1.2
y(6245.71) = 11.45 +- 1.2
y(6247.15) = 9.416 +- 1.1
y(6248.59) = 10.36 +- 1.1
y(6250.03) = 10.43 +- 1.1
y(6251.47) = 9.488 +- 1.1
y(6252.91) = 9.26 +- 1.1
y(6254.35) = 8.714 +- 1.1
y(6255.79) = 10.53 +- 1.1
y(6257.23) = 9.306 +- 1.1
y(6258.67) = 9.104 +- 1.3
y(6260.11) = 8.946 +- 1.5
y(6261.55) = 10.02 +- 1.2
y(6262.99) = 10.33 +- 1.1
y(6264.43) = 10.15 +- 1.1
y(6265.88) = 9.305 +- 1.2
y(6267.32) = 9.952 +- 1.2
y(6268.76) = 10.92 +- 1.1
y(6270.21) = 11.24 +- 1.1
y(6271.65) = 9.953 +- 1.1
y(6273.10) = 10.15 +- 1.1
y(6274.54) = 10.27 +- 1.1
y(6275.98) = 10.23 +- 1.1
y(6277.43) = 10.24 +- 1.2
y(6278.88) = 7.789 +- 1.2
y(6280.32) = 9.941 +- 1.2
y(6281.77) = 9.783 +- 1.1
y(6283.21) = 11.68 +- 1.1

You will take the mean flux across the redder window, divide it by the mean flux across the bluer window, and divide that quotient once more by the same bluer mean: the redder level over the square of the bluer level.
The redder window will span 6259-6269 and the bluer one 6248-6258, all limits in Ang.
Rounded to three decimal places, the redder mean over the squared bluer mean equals 0.105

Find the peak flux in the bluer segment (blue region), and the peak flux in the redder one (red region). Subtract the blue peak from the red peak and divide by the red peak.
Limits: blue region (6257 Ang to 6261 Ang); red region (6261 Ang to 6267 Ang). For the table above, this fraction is 0.10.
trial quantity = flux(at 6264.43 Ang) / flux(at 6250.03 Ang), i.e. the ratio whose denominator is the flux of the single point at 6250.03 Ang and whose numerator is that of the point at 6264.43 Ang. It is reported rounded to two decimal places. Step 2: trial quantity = 0.97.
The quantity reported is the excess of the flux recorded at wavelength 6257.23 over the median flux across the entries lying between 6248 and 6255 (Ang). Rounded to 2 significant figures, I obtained -0.18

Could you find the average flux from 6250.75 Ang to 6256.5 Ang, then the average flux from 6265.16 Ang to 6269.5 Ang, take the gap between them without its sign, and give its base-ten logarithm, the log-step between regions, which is -0.25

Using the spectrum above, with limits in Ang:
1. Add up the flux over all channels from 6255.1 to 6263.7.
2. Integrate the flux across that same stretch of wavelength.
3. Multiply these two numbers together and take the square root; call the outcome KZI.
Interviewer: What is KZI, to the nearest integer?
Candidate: 70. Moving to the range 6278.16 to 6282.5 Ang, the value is 33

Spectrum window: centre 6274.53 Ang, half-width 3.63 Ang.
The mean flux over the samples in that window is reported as 10.2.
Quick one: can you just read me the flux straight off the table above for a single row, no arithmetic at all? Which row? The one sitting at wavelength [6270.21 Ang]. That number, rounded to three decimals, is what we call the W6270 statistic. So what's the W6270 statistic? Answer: 11.240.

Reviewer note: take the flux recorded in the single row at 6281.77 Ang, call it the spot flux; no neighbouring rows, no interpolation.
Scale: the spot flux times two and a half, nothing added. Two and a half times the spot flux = 24.5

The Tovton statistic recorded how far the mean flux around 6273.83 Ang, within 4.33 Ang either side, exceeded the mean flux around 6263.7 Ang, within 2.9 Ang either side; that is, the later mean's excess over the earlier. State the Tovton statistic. 0.40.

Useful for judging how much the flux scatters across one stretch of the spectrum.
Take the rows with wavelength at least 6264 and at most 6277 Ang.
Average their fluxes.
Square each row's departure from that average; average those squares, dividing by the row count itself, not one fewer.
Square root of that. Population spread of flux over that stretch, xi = 0.53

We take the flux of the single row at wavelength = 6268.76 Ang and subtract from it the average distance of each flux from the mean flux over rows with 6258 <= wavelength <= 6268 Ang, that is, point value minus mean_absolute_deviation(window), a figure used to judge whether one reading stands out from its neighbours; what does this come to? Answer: 10.4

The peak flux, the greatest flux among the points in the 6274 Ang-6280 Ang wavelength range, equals 10.27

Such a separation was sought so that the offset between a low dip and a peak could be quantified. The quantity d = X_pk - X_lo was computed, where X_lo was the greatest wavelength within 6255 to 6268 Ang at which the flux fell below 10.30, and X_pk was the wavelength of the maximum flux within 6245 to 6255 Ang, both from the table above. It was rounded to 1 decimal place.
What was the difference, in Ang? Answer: -21.6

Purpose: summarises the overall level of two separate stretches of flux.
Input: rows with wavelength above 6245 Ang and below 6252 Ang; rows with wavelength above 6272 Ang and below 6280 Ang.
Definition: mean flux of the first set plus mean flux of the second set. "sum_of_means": 20.0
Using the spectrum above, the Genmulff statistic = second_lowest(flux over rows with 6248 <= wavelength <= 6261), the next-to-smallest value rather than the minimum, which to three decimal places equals 8.946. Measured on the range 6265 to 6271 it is 9.952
